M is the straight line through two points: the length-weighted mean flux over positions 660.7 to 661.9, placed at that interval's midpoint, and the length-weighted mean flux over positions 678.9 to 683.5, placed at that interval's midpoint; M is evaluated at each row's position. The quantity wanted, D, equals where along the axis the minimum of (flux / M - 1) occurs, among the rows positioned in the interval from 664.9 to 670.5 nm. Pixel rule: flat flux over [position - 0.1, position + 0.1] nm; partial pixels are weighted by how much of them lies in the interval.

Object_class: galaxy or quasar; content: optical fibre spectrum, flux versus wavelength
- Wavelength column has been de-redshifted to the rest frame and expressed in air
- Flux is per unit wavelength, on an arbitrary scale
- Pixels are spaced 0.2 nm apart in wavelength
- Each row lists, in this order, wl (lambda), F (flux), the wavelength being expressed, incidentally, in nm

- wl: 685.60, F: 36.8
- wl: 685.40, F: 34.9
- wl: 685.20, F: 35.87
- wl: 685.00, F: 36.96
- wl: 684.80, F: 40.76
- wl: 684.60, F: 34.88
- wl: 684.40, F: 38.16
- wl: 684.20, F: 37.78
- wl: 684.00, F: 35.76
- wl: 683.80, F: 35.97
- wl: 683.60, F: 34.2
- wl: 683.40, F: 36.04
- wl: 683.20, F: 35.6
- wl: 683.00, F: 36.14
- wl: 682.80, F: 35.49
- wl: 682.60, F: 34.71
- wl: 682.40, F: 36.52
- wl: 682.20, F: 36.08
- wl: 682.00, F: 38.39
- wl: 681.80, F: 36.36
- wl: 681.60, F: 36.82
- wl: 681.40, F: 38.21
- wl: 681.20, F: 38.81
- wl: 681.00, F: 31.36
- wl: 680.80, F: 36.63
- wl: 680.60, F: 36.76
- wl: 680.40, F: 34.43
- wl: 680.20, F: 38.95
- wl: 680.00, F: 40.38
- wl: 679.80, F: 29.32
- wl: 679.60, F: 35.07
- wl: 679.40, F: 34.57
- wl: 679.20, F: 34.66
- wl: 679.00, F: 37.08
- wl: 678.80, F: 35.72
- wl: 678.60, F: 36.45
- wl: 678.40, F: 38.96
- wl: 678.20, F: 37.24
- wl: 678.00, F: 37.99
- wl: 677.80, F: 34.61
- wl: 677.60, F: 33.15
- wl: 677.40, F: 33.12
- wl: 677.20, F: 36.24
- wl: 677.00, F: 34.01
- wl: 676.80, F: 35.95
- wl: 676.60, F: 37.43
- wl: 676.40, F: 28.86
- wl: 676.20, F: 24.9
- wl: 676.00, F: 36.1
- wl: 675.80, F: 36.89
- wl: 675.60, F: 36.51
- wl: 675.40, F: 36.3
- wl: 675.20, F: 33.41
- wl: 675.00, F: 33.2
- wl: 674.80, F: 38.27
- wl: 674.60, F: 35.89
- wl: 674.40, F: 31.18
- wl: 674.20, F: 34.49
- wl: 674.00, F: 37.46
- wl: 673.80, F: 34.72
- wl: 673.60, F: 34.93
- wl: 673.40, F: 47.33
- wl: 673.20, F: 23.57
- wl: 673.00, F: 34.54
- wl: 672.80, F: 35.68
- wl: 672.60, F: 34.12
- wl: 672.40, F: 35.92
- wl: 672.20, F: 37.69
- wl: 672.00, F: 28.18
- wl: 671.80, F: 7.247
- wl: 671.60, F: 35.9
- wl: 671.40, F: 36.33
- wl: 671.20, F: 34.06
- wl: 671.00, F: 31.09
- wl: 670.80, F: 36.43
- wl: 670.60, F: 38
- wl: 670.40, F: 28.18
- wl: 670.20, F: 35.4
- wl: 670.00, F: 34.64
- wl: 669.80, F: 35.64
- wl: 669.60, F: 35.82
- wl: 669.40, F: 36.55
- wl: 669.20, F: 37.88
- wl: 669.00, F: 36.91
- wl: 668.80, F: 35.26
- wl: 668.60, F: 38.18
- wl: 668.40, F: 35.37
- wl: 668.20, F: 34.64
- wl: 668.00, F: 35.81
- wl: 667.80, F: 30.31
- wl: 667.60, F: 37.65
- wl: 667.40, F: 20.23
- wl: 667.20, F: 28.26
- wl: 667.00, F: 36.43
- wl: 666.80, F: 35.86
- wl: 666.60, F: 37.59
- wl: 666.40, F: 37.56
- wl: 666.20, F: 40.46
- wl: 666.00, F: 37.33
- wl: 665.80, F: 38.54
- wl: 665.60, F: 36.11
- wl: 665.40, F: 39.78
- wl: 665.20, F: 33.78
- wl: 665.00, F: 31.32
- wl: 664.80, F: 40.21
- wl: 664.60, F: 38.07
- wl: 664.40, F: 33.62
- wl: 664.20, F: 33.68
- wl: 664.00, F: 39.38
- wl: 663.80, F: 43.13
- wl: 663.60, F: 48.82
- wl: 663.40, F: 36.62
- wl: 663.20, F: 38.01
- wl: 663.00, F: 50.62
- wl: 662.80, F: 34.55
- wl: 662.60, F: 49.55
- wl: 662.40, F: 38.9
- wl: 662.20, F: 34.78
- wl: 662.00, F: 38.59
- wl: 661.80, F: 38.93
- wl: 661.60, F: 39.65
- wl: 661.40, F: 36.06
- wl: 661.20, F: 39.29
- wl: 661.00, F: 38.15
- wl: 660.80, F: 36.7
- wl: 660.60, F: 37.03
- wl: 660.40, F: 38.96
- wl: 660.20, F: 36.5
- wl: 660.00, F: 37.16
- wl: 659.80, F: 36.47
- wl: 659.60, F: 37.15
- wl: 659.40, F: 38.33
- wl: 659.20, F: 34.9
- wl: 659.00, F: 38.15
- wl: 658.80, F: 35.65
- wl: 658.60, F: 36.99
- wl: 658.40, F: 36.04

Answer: 667.40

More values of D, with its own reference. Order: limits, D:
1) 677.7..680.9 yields 679.80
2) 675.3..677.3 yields 676.20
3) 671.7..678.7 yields 671.80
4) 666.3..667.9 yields 667.40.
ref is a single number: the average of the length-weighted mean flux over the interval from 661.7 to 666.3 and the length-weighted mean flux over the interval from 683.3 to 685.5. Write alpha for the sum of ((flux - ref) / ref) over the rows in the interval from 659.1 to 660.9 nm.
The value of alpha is -0.16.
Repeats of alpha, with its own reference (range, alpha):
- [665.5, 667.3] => -0.29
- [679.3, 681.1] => -0.58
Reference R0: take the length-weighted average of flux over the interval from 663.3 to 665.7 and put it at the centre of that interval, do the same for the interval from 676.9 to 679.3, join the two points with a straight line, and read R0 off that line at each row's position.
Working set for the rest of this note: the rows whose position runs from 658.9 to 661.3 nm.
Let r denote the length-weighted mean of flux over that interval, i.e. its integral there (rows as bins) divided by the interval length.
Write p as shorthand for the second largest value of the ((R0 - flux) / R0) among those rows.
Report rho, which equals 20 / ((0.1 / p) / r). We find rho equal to 414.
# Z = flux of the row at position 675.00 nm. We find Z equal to 33.2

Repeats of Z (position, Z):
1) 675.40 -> 36.3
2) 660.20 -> 36.5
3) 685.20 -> 35.87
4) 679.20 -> 34.66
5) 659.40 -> 38.33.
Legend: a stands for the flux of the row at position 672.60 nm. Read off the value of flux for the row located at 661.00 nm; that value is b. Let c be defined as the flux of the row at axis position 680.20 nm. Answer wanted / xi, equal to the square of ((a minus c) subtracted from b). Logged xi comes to 1847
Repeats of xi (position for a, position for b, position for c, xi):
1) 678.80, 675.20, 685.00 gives 1201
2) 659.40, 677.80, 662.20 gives 965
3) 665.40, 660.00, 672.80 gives 1093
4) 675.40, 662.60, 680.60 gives 2501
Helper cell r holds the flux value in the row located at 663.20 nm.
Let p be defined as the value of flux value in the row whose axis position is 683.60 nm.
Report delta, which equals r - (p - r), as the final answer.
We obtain 42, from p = 34.2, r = 38.01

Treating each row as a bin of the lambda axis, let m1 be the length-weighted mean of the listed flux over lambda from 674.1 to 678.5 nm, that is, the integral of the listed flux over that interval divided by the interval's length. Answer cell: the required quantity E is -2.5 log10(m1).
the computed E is -3.85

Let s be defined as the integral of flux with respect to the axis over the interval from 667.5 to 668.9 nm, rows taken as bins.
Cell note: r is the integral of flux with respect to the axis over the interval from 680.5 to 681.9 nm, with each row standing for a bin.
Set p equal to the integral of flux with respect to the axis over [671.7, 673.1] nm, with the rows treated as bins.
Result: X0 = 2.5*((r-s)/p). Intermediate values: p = 43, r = 51.0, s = 49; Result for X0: 0.09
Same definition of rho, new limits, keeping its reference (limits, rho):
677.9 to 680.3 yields 204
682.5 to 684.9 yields 75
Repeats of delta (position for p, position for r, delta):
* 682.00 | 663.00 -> 63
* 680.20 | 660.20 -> 34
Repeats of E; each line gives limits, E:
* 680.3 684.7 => -3.89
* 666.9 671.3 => -3.84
